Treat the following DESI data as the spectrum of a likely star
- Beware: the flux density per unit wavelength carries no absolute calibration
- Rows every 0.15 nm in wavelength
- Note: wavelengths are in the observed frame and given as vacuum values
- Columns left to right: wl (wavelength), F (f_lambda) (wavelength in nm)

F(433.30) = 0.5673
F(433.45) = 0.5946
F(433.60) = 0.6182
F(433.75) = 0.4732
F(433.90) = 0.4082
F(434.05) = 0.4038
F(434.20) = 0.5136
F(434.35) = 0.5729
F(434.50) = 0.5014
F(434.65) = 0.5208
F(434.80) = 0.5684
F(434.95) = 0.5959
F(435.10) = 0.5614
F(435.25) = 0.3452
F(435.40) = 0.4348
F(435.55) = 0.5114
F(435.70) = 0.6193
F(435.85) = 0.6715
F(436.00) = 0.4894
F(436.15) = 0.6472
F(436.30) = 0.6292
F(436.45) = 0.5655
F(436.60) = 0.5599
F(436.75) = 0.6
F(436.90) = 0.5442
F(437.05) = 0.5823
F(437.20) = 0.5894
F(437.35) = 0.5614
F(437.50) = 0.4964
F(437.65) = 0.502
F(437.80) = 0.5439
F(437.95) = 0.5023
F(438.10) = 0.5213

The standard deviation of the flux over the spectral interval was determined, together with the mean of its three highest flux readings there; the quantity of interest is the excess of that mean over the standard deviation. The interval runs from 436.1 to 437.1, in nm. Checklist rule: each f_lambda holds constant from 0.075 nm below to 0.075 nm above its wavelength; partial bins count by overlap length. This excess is 0.59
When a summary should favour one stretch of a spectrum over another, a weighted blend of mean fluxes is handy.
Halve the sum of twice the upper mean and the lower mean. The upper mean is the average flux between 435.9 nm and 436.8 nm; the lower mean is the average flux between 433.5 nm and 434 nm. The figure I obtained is 0.83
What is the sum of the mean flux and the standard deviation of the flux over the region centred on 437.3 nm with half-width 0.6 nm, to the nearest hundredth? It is 0.59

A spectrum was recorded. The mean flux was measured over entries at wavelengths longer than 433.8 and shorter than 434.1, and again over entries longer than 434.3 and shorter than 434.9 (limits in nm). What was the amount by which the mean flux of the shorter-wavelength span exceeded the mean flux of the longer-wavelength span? -0.13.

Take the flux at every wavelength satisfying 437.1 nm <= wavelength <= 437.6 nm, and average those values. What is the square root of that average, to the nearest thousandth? 0.741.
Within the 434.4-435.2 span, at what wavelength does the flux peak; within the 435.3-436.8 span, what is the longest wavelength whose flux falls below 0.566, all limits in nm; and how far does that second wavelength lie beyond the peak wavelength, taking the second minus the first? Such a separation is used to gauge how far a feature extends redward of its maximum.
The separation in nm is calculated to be 1.65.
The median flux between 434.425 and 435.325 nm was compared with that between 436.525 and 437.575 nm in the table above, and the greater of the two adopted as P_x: 0.561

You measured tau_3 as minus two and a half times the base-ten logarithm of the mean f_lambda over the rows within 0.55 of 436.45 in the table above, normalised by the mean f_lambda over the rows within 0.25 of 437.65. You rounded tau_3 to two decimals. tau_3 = -0.12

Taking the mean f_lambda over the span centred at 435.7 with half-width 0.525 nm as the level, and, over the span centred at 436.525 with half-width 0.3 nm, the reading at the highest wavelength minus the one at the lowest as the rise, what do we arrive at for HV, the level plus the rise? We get 0.50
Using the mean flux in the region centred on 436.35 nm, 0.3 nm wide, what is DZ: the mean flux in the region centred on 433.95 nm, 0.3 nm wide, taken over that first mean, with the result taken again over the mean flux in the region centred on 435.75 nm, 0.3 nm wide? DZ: 1.1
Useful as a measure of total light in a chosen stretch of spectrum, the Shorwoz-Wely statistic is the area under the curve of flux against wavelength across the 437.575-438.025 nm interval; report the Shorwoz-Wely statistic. 0.23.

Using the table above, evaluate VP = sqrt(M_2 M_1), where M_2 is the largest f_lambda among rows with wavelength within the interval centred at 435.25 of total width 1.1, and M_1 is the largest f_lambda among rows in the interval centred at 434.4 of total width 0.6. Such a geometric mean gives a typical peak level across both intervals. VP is 0.60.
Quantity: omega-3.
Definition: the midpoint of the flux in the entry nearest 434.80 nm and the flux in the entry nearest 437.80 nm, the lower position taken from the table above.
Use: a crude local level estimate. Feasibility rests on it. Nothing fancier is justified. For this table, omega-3 0.56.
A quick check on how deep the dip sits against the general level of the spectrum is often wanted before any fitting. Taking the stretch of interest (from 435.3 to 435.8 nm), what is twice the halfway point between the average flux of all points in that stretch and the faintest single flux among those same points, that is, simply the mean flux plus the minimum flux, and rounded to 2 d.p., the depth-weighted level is 0.96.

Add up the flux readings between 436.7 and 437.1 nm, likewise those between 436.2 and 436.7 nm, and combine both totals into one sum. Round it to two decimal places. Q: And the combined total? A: 3.48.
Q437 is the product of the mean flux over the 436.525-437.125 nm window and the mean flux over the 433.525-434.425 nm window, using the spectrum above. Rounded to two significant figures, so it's 0.28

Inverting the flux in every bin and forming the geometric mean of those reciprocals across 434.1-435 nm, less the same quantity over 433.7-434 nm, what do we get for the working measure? -0.44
